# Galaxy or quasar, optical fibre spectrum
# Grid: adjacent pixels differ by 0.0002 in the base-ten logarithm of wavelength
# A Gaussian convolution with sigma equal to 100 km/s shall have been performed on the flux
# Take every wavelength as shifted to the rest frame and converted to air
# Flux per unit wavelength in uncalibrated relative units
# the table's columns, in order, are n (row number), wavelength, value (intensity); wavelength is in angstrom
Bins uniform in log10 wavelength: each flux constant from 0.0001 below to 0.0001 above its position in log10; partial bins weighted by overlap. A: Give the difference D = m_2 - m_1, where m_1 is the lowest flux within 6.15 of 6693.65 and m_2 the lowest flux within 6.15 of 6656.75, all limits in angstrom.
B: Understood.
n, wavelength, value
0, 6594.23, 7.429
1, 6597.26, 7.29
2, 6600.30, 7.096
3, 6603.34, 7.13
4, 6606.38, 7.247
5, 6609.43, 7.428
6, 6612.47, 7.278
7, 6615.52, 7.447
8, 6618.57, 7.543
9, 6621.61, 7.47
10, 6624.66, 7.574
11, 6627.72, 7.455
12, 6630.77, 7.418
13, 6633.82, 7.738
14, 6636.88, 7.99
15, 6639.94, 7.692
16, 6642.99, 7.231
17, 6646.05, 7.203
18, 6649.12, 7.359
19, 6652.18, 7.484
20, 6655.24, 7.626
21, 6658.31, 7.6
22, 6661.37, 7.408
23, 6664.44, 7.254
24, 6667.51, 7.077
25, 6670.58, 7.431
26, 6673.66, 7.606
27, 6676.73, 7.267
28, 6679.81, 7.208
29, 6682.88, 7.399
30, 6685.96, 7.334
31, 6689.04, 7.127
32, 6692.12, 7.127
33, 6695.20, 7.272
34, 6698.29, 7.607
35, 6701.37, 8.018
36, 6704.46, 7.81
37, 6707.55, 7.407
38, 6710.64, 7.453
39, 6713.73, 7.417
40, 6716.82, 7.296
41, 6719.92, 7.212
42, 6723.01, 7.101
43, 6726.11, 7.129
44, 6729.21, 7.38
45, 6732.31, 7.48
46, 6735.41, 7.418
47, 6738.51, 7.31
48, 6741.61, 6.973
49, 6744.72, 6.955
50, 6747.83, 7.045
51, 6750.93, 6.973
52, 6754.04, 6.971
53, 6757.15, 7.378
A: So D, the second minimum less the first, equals 0.28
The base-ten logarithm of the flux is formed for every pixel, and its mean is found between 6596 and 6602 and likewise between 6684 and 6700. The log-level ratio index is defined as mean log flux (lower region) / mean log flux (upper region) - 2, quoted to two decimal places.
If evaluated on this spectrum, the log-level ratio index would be -1.01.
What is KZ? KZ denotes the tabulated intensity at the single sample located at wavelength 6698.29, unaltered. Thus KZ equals 7.607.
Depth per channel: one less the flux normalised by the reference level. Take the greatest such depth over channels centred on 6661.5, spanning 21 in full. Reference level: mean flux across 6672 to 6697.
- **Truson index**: 0.030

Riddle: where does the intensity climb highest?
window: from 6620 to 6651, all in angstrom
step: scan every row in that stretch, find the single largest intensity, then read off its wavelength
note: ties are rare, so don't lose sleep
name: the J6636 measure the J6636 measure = 6636.88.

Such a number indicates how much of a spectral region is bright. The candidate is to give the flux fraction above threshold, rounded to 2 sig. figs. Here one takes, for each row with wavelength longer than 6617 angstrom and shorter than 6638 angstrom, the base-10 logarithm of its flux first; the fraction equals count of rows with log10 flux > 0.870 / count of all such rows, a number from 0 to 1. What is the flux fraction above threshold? 1.0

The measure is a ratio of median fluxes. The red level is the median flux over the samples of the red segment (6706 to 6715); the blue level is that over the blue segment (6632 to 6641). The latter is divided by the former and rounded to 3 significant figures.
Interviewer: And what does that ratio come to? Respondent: 1.04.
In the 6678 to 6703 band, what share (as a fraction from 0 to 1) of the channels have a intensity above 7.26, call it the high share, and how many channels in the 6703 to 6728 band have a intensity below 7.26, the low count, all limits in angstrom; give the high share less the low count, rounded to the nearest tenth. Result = -2.4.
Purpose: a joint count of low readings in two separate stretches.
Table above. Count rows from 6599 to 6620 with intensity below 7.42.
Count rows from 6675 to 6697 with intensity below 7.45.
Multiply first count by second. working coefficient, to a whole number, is 28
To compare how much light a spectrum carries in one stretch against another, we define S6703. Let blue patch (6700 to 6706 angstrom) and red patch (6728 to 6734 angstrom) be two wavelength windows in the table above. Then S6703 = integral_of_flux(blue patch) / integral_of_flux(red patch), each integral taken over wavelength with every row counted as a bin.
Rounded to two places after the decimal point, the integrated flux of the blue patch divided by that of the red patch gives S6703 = 1.06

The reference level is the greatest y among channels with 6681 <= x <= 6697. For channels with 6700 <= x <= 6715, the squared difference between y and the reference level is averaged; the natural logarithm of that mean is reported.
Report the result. -2.2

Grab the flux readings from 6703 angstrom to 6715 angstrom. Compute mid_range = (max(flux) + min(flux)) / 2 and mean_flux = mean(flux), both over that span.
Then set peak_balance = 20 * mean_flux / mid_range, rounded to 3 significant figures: 19.8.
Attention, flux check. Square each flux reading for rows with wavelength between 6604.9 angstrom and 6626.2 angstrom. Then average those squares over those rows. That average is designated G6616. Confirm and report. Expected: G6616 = 55.2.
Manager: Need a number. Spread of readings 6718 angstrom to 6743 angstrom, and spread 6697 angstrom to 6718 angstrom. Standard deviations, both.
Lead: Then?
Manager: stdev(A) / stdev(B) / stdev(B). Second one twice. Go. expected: 3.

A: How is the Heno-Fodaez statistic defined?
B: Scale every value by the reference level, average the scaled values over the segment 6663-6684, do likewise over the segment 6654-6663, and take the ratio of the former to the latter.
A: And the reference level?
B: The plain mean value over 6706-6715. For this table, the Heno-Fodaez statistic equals 0.97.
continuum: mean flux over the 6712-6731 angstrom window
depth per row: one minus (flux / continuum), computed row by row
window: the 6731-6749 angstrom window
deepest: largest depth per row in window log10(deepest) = -1.38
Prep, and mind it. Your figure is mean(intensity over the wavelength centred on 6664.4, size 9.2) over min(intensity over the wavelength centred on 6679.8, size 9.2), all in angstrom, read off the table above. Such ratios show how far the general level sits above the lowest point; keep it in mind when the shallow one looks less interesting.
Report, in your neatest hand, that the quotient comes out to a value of 1.01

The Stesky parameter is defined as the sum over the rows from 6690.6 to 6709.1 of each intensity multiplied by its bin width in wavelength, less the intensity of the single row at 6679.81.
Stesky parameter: 132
